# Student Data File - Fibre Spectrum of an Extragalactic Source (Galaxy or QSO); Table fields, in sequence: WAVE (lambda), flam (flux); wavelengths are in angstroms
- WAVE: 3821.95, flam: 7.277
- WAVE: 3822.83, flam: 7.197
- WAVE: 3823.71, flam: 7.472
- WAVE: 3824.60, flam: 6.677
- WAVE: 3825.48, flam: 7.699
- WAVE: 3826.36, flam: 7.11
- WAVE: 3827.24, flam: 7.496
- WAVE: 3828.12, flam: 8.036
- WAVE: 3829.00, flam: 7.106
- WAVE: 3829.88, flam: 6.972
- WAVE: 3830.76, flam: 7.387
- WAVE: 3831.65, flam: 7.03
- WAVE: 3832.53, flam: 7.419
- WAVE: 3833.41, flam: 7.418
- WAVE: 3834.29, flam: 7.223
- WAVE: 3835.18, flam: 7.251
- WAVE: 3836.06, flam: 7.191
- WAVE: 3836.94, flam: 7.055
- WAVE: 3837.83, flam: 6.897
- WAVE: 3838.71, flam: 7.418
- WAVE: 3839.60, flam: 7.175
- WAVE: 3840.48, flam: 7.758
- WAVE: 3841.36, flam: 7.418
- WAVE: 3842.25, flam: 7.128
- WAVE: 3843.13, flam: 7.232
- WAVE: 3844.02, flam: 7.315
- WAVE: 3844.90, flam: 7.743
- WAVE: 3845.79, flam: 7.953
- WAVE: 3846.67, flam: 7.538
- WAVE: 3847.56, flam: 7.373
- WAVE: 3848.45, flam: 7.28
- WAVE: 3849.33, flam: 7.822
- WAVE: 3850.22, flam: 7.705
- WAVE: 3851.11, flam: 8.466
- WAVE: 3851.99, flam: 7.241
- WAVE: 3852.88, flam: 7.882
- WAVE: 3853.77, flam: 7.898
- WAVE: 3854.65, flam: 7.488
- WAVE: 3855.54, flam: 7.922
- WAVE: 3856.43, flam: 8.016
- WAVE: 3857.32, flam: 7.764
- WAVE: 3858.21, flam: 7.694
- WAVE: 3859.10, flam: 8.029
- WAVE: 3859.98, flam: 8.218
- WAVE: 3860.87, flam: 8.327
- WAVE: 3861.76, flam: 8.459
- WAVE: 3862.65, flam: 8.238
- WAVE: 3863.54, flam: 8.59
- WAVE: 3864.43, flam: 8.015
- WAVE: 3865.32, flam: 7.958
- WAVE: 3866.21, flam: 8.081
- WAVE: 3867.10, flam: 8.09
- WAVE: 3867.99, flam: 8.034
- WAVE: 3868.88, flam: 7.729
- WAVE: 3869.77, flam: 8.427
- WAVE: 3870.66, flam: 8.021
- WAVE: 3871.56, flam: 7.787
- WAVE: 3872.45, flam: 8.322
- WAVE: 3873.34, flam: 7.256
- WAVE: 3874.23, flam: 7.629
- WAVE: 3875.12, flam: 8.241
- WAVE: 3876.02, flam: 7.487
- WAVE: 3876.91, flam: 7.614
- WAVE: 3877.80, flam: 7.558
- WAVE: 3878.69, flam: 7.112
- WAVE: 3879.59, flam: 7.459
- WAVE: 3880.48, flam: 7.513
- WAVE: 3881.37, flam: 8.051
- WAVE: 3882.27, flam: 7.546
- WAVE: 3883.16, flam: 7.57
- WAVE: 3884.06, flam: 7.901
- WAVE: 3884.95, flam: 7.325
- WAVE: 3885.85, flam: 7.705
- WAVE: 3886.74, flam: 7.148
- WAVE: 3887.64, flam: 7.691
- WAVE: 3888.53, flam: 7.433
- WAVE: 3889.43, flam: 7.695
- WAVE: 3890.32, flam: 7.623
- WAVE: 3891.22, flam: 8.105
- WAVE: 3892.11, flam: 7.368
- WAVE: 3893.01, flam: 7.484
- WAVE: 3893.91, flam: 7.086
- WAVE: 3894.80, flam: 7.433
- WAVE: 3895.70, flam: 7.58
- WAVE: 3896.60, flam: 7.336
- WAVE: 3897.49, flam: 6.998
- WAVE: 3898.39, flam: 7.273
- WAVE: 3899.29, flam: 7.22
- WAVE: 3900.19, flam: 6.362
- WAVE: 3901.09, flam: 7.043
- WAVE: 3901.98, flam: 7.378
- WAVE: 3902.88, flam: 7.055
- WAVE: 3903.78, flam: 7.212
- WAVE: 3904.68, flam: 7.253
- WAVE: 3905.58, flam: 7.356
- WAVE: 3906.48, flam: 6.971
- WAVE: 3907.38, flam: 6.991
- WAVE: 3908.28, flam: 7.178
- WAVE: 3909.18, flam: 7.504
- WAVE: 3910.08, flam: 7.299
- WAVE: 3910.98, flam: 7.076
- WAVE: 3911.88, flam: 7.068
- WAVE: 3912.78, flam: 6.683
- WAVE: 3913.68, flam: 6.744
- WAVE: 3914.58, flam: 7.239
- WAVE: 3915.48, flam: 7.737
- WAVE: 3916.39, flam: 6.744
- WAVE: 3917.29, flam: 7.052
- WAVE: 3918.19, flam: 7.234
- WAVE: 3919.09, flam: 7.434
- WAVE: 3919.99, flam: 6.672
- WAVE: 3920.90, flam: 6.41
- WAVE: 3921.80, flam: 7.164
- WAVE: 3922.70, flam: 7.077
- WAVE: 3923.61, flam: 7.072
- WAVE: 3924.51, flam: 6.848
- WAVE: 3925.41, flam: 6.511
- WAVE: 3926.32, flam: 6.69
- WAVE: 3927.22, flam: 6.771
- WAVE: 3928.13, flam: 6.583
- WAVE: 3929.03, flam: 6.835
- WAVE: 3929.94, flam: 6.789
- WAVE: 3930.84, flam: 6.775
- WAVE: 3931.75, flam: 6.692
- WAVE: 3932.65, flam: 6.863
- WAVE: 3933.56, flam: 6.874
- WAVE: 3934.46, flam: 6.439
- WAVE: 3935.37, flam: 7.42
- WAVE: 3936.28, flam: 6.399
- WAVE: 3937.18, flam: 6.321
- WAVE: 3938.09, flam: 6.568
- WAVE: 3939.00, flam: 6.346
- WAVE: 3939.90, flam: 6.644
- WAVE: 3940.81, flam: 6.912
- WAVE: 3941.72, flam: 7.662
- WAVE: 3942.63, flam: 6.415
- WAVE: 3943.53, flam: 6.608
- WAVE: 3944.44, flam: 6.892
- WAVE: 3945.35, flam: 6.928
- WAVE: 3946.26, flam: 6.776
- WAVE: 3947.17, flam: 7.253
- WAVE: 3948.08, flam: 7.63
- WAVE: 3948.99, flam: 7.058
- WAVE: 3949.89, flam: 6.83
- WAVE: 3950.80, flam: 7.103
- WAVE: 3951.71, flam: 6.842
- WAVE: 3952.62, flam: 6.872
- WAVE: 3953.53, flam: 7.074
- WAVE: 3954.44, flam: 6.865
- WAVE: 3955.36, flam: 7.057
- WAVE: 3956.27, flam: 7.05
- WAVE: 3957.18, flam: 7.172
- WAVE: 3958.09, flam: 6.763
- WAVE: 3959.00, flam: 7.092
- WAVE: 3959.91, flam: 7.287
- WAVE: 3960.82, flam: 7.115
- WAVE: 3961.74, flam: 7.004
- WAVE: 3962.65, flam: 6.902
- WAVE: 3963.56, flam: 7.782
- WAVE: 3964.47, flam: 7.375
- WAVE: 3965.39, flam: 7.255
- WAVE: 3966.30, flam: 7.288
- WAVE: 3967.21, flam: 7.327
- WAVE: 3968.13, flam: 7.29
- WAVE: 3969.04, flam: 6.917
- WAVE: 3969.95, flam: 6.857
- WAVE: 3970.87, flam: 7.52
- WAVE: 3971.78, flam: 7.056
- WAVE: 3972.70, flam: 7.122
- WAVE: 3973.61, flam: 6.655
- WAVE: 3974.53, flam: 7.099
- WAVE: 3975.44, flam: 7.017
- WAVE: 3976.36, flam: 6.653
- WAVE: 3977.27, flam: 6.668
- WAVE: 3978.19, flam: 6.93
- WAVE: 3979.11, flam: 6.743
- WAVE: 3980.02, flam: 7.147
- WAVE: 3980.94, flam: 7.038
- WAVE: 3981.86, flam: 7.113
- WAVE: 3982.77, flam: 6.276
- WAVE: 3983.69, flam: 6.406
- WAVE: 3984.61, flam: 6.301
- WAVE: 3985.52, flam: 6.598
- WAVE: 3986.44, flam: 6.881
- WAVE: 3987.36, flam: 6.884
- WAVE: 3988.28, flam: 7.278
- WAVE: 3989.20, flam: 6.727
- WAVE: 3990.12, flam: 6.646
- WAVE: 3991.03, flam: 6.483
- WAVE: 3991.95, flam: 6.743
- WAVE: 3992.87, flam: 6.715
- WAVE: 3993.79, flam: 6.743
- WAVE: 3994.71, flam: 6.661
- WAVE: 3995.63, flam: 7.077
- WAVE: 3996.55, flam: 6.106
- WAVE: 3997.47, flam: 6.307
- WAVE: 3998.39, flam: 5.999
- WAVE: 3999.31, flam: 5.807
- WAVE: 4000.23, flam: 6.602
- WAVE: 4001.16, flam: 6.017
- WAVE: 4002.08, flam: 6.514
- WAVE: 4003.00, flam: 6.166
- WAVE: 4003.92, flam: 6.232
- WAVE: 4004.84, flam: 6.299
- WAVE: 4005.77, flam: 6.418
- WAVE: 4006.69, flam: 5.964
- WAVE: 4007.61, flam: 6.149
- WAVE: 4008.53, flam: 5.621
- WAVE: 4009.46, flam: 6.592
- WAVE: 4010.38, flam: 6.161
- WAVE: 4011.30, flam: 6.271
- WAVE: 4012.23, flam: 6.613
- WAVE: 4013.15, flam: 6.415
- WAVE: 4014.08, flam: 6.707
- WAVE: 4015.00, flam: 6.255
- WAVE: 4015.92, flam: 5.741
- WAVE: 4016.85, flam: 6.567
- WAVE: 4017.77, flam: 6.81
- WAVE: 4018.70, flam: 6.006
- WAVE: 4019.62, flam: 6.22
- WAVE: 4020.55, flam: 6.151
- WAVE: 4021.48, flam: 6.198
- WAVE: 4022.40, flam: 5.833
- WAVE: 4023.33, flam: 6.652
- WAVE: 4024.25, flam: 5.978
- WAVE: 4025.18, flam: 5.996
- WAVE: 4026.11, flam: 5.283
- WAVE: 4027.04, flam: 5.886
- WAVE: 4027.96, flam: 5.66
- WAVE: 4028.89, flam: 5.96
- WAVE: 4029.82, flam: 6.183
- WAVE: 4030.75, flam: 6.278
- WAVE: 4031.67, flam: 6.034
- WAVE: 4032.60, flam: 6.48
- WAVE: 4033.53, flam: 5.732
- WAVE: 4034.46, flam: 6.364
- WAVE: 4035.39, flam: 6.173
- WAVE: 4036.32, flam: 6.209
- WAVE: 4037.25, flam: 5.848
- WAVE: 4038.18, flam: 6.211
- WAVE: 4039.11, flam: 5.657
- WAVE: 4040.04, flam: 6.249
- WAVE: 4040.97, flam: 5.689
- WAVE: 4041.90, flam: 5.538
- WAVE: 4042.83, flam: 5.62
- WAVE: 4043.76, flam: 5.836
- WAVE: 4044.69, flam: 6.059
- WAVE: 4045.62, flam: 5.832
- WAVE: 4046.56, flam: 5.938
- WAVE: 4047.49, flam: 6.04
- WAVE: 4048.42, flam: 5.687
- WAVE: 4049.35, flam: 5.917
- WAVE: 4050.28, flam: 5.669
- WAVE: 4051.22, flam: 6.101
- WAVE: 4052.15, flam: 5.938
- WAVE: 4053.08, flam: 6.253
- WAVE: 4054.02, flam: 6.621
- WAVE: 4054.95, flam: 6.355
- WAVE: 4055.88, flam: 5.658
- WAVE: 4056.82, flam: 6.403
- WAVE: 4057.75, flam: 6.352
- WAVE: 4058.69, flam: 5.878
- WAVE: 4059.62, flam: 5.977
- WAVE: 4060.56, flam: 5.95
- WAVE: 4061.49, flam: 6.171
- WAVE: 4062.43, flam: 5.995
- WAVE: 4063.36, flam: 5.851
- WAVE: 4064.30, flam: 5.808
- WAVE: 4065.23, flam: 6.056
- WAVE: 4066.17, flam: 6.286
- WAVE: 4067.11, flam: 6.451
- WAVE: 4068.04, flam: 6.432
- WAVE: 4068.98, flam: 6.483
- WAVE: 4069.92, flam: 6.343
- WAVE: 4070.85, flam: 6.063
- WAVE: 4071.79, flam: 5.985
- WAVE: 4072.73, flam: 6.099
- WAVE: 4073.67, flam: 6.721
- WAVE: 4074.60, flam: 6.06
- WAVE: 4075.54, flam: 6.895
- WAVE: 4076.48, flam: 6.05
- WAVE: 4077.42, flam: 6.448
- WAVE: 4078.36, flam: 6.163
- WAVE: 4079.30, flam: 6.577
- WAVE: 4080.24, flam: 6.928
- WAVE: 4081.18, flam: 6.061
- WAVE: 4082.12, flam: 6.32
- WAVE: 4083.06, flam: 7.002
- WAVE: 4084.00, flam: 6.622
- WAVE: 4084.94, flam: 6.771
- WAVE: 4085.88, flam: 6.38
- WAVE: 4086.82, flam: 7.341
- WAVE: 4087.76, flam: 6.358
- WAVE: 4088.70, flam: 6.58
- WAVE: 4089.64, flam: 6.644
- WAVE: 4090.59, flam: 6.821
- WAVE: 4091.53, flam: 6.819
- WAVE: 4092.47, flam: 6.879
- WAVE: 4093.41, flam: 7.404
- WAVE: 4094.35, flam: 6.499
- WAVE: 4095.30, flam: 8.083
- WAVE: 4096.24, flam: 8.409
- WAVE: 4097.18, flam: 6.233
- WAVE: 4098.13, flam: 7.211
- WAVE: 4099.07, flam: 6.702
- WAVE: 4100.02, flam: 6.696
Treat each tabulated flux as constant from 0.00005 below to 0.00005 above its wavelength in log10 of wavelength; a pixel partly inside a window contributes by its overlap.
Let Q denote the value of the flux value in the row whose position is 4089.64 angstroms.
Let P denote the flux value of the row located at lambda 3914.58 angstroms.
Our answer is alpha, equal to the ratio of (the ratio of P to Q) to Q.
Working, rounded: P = 7.239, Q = 6.644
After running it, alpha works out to 0.16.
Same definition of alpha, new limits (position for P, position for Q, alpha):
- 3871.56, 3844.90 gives 0.13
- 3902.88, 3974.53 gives 0.14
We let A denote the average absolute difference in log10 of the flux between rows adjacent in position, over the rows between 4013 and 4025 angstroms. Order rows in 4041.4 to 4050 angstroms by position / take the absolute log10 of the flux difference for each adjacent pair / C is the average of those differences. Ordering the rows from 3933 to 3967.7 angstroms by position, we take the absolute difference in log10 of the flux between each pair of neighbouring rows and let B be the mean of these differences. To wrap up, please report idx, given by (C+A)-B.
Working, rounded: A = 0.031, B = 0.0201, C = 0.0143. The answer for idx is 0.025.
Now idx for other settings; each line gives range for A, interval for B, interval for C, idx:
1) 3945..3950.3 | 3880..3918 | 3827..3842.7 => 0.020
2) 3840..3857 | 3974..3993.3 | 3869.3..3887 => 0.029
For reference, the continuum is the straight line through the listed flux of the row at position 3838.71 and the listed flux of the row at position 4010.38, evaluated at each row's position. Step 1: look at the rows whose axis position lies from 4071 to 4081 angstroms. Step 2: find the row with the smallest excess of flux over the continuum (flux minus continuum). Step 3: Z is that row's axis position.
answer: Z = 4071.79 angstroms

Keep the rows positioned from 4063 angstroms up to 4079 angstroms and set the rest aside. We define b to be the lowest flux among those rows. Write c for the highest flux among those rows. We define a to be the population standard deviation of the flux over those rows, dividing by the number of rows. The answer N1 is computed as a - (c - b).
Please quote -0.80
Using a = 0.289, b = 5.808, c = 6.895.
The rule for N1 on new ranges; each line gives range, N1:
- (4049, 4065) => -0.70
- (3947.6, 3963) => -0.67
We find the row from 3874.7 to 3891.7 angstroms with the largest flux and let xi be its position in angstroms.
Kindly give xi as 3875.12 angstroms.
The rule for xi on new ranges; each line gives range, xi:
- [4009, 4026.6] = 4017.77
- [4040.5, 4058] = 4054.02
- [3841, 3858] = 3851.11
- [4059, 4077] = 4075.54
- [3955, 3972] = 3963.56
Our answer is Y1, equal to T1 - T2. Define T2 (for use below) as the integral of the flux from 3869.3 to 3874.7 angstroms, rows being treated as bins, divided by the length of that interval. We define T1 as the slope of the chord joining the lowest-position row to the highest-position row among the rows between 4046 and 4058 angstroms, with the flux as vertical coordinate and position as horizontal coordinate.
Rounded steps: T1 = 0.037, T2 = 7.9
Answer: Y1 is -7.9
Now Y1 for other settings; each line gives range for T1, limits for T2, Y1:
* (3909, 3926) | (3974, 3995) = -6.8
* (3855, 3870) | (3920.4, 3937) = -6.7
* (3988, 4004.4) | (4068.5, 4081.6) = -6.4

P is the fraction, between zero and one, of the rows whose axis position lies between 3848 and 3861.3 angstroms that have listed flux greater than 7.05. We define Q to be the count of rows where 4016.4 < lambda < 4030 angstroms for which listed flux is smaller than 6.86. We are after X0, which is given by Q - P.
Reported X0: 14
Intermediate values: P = 1.00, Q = 15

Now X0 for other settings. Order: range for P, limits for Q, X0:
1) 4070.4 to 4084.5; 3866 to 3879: 0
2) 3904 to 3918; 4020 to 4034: 14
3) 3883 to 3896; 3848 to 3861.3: -1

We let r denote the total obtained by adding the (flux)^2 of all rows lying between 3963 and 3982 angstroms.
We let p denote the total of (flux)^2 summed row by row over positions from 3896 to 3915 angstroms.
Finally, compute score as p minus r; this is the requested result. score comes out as 5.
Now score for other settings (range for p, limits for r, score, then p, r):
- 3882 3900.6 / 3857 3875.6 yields -201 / 1160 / 1361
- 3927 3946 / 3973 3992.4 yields -7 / 959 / 966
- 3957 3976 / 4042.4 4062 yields 311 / 1071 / 761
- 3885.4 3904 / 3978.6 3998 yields 188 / 1135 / 947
